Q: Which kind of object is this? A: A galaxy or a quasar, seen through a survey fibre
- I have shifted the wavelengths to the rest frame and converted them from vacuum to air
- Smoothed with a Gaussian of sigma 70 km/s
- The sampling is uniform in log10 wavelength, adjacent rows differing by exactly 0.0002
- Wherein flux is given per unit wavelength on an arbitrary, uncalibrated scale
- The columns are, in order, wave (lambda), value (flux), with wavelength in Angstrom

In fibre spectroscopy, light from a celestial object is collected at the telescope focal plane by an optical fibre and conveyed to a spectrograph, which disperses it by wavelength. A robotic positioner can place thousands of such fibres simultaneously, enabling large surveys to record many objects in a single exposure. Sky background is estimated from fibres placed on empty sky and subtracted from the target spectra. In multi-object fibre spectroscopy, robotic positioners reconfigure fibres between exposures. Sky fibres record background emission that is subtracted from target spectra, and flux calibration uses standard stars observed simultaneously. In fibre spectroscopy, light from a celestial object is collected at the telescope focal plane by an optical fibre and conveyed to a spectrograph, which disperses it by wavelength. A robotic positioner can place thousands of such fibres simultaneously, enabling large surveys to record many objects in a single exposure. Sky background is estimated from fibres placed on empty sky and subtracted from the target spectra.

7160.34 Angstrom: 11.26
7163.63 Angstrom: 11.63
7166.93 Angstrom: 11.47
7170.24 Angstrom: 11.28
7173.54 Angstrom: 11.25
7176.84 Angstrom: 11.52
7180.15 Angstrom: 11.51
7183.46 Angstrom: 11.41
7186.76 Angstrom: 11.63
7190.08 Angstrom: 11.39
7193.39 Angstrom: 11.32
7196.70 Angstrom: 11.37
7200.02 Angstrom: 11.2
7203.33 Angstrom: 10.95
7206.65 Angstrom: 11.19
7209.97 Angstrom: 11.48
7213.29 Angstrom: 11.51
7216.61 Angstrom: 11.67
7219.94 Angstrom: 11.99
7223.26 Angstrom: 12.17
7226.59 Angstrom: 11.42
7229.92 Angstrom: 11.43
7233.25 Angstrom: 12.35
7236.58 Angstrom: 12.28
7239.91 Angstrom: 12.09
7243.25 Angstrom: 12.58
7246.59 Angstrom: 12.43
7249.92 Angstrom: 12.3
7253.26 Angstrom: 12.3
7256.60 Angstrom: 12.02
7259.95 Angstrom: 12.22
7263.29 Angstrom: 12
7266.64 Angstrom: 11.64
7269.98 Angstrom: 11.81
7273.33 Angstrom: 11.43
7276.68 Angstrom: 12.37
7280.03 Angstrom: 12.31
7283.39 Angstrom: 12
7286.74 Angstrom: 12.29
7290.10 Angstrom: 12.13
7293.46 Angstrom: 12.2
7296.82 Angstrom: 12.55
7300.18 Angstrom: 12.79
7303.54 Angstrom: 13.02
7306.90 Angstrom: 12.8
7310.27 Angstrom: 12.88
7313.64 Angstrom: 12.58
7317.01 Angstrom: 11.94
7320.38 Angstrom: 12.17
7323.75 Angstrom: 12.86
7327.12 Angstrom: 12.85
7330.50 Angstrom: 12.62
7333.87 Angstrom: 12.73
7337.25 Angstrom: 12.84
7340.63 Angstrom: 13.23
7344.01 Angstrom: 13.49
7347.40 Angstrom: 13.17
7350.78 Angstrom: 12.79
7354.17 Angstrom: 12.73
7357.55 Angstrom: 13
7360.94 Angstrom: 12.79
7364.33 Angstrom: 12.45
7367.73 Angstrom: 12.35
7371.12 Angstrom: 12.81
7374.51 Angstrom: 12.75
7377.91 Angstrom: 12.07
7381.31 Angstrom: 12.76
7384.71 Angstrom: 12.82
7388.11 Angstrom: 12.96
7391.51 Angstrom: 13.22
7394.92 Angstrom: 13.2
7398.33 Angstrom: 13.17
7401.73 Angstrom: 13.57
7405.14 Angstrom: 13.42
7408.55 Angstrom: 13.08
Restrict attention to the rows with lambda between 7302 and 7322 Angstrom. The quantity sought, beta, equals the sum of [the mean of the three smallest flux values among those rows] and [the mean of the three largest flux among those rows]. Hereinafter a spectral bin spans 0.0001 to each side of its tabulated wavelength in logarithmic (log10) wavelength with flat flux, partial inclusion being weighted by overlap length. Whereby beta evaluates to 25.1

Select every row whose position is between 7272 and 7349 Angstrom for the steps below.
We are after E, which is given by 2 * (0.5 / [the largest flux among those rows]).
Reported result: 0.074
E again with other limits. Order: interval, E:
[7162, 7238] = 0.081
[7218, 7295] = 0.079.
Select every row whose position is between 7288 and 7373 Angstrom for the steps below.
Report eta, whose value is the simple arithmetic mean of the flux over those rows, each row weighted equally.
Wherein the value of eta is 12.7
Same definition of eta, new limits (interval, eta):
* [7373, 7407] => 13.0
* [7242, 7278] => 12.1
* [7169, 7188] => 11.4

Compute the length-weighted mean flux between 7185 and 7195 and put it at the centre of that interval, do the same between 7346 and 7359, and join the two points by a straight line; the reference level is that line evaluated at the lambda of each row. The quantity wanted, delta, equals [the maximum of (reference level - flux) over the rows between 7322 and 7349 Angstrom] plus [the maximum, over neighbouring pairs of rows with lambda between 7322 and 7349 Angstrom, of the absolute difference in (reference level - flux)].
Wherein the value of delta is 0.5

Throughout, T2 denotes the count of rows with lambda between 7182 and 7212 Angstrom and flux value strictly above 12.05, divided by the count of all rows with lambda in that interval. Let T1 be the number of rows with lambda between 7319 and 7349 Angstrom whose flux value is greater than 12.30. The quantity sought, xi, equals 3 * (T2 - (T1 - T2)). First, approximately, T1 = 8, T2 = 0.0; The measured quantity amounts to -24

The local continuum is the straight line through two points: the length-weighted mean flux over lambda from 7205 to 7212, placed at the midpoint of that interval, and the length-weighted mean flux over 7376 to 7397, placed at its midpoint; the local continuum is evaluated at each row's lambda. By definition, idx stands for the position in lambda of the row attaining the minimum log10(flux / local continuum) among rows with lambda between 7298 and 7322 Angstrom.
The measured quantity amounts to 7317.01 Angstrom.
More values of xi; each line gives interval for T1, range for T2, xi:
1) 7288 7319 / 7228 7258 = -13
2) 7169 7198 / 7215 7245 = 3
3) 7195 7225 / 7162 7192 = 0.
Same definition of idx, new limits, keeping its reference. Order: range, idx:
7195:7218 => 7203.33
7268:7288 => 7273.33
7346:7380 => 7377.91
